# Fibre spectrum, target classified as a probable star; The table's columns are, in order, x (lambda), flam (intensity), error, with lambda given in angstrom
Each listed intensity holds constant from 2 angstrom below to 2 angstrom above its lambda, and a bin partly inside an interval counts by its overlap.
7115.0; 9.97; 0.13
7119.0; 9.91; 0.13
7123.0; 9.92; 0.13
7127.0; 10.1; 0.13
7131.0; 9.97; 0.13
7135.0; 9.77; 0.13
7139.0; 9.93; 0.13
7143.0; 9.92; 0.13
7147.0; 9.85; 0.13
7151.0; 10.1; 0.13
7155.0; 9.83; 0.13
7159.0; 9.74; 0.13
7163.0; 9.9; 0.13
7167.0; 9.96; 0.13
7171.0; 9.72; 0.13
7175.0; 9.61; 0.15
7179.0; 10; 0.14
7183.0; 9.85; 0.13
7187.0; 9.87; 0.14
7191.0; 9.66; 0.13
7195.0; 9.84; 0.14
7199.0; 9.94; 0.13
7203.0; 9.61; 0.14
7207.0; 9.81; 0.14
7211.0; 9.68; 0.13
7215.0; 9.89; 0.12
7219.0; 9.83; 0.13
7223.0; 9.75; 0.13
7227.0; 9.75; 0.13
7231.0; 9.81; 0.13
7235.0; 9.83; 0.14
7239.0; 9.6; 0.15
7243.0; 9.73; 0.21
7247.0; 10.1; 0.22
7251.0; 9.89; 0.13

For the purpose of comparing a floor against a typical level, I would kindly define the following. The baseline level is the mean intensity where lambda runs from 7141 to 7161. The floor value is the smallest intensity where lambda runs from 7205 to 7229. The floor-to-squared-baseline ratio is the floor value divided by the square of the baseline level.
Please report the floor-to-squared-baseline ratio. 0.099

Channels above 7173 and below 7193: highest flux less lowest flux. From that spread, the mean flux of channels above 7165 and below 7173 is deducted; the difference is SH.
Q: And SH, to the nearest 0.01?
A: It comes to -9.45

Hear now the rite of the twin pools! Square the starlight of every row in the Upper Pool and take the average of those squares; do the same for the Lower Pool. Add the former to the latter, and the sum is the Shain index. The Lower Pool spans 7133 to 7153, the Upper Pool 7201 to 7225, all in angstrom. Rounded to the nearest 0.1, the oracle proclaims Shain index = 193.6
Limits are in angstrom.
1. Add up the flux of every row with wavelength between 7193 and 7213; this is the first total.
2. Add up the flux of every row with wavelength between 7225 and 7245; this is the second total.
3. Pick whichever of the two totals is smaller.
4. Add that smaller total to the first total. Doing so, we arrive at 97.6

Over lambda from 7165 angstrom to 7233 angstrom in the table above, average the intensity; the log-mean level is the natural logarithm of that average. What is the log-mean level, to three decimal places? 2.282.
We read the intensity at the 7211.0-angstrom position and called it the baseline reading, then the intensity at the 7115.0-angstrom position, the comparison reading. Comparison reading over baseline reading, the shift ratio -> 1.03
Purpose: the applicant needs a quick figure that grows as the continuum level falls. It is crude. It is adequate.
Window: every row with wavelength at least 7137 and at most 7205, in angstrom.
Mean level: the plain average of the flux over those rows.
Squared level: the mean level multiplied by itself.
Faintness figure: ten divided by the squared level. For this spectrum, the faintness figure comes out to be 0.103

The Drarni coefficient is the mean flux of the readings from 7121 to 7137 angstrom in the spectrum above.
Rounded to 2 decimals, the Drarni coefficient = 9.94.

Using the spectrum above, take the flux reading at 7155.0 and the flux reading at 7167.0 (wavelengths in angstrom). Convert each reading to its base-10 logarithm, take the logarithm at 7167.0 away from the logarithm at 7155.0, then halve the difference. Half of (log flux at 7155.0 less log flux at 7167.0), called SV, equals -0.003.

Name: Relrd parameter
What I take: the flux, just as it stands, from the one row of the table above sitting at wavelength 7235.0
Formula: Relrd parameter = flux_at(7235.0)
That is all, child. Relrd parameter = 9.83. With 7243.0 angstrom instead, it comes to 9.73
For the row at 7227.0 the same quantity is 9.75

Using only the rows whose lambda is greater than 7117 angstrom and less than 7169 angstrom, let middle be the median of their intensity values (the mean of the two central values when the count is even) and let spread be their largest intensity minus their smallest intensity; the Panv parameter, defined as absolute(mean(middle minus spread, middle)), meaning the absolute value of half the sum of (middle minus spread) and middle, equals 9.74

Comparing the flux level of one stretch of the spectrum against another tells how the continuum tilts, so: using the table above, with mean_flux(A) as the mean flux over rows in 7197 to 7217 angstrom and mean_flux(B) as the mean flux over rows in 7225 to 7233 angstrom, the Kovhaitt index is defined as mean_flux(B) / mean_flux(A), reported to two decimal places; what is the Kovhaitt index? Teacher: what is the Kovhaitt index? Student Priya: 1.00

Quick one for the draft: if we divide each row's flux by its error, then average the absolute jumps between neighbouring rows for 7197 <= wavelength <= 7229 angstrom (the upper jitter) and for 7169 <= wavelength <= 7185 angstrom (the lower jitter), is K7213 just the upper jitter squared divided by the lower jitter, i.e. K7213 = 2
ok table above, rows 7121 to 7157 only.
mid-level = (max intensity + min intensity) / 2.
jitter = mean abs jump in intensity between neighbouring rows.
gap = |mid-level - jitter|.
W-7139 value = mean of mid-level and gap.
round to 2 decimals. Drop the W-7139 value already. 9.86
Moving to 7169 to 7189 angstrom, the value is 9.72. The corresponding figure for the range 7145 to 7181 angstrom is 9.76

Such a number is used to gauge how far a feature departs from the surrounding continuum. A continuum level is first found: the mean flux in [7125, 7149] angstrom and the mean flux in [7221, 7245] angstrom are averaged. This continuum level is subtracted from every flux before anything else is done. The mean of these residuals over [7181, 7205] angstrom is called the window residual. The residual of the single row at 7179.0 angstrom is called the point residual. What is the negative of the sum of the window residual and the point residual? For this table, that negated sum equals -0.13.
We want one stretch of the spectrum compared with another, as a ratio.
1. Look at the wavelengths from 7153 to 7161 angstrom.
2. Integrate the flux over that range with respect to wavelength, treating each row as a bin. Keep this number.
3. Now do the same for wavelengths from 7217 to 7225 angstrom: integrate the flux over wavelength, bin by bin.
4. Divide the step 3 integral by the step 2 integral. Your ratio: 1.00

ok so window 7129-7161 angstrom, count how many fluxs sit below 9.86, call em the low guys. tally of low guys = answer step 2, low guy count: 4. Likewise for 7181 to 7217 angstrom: 6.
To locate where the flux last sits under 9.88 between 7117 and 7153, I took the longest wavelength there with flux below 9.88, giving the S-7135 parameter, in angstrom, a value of 7147.0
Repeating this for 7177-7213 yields 7211.0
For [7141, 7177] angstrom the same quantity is 7175.0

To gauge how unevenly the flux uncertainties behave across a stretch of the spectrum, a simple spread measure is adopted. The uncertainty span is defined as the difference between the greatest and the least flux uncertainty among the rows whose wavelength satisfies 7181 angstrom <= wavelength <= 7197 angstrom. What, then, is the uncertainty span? 0.010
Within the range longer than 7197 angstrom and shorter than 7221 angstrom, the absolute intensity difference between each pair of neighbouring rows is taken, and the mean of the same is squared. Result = 0.035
